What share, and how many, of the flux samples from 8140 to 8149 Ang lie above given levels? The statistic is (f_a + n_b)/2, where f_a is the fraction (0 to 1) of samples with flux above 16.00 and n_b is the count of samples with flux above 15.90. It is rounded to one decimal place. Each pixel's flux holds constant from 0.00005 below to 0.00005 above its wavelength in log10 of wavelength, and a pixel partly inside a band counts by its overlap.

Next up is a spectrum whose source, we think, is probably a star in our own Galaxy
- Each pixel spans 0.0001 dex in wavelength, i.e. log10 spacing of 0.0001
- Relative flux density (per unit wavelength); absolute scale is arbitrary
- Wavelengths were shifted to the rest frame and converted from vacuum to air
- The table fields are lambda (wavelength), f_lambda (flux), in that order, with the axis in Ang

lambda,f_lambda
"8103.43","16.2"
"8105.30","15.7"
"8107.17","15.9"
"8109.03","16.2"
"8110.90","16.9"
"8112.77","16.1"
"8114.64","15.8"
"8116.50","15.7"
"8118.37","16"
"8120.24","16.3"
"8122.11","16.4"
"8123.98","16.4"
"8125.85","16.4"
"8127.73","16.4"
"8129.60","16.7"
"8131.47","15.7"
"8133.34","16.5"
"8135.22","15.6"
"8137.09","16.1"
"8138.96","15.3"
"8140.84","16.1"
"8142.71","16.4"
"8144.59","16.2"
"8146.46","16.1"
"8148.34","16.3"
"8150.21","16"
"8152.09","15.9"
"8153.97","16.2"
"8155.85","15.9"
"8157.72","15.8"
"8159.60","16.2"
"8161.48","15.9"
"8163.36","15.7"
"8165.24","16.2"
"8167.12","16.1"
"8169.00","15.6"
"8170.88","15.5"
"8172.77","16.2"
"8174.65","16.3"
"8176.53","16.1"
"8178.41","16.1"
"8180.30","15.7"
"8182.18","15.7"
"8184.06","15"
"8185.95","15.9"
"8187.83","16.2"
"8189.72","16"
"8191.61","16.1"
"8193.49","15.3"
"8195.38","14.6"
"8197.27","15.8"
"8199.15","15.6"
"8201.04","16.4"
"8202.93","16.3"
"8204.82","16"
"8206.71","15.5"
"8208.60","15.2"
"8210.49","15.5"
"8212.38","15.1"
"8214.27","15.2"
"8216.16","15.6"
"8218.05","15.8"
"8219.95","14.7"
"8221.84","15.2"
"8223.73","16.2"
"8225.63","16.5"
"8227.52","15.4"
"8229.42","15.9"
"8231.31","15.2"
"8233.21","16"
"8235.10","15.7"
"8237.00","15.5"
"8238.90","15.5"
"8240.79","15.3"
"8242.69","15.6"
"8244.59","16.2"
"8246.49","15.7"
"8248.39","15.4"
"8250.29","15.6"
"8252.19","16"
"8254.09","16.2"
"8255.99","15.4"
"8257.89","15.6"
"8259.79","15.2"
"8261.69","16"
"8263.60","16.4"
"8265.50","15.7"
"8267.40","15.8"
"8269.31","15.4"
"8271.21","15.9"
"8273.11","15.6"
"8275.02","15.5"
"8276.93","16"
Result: 3.0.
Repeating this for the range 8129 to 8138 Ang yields 1.8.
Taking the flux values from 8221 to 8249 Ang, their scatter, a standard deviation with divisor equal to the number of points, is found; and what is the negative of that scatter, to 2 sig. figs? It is -0.38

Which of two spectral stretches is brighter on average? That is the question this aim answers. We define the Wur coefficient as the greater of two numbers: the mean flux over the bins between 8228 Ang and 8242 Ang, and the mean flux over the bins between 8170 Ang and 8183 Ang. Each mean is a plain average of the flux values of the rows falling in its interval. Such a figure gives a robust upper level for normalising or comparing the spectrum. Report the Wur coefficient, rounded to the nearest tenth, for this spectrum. 15.9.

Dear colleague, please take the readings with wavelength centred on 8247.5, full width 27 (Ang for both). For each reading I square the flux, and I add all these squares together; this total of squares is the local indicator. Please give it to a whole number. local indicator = 3424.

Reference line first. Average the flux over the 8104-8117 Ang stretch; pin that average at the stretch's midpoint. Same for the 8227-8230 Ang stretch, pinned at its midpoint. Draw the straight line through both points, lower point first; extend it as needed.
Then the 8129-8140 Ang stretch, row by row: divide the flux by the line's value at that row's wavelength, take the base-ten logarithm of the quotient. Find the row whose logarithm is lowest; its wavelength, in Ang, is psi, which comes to 8138.96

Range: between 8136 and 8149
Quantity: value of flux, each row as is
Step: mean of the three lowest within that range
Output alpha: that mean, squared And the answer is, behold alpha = 251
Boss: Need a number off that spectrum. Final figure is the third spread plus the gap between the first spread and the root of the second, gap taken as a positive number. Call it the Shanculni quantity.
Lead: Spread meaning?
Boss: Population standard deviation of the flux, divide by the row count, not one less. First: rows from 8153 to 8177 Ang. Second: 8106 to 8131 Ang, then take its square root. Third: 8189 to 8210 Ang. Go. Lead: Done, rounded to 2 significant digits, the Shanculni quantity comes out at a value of 0.84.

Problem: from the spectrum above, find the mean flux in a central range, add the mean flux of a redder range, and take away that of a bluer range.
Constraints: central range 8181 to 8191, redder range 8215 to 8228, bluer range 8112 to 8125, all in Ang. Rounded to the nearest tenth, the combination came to 15.3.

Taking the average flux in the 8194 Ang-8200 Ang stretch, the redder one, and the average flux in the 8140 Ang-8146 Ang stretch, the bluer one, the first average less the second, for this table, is -0.9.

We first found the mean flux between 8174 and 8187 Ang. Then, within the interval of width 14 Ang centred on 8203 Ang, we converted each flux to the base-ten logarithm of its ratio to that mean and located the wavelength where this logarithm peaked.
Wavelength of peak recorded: 8201.04 Ang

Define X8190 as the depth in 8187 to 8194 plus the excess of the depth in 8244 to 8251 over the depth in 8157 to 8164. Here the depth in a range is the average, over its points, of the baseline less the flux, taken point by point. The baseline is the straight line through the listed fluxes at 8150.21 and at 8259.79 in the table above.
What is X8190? -0.7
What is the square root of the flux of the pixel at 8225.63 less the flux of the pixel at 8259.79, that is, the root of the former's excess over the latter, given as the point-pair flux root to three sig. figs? 1.14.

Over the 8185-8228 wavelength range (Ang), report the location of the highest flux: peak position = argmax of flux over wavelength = 8225.63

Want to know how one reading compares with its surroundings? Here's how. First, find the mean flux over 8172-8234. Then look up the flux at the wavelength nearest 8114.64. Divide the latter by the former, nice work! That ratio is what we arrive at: 1.006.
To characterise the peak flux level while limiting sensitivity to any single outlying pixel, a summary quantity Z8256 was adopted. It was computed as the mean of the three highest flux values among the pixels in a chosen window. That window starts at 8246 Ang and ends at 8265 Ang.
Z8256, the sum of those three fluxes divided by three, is 16.20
